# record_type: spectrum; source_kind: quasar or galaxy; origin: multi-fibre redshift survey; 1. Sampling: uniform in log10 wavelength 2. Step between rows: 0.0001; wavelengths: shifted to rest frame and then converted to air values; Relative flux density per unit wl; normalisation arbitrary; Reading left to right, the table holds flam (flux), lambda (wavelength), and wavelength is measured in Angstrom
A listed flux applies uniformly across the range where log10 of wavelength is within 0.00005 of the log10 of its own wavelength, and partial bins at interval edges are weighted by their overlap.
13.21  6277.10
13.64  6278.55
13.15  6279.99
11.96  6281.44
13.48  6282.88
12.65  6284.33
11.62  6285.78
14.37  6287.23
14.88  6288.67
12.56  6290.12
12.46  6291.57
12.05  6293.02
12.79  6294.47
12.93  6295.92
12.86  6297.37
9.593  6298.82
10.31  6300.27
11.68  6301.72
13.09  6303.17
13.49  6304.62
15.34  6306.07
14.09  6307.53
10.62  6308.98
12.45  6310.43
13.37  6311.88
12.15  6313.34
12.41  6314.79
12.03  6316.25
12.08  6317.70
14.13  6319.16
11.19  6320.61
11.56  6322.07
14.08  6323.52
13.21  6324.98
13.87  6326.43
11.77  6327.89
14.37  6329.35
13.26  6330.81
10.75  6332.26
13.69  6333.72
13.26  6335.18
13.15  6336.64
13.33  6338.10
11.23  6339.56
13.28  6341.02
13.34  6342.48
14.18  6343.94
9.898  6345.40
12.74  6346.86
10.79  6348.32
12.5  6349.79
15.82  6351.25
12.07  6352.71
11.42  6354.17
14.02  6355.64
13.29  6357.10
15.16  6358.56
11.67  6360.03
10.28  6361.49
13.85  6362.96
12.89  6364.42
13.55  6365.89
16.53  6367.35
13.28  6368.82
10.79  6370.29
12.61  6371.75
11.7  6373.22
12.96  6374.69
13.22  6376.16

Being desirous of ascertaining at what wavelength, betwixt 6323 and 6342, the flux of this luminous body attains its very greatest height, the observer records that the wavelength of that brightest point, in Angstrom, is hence 6329.35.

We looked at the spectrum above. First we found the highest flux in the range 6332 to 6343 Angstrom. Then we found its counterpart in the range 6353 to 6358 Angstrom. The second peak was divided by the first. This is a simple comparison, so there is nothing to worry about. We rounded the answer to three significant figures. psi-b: 1.02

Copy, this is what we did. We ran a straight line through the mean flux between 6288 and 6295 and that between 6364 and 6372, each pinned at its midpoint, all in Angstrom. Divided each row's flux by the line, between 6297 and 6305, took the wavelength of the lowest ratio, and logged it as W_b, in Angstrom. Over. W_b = 6298.82 Angstrom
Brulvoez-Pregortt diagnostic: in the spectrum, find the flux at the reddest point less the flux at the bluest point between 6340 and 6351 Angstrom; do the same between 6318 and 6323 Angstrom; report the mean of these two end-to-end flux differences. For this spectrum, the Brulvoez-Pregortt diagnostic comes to -1.7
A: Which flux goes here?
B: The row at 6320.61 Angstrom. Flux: 11.19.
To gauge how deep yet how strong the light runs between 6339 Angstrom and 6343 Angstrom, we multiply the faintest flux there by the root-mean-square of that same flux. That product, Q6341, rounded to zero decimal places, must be 142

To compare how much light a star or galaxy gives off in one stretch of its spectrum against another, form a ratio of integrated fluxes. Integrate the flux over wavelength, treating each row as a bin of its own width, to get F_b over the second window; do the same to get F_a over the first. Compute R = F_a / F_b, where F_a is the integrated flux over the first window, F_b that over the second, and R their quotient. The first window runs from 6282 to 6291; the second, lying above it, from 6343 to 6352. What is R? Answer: 1.04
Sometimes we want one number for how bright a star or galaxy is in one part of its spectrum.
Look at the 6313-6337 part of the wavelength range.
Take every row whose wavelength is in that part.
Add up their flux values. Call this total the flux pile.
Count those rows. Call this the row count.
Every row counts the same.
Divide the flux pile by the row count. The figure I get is 12.8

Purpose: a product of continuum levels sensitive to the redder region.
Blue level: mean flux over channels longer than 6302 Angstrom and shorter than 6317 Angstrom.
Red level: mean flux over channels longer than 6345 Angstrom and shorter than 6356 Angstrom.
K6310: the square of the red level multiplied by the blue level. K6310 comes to 1986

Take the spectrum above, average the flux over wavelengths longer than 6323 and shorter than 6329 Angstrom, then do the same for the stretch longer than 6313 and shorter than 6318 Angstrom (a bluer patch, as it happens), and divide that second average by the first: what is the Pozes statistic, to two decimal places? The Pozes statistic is 0.92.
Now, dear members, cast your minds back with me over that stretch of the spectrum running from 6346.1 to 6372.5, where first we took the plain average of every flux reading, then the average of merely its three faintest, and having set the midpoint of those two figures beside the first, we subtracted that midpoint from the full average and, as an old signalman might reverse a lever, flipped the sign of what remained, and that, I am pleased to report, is -1.2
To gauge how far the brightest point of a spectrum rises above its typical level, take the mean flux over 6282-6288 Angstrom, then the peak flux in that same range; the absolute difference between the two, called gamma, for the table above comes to 1.3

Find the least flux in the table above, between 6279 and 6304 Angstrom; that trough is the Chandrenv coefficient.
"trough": 9.593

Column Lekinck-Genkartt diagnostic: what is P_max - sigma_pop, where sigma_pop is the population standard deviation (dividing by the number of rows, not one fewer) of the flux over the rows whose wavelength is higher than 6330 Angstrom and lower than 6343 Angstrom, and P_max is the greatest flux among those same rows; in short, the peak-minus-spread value 12.7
